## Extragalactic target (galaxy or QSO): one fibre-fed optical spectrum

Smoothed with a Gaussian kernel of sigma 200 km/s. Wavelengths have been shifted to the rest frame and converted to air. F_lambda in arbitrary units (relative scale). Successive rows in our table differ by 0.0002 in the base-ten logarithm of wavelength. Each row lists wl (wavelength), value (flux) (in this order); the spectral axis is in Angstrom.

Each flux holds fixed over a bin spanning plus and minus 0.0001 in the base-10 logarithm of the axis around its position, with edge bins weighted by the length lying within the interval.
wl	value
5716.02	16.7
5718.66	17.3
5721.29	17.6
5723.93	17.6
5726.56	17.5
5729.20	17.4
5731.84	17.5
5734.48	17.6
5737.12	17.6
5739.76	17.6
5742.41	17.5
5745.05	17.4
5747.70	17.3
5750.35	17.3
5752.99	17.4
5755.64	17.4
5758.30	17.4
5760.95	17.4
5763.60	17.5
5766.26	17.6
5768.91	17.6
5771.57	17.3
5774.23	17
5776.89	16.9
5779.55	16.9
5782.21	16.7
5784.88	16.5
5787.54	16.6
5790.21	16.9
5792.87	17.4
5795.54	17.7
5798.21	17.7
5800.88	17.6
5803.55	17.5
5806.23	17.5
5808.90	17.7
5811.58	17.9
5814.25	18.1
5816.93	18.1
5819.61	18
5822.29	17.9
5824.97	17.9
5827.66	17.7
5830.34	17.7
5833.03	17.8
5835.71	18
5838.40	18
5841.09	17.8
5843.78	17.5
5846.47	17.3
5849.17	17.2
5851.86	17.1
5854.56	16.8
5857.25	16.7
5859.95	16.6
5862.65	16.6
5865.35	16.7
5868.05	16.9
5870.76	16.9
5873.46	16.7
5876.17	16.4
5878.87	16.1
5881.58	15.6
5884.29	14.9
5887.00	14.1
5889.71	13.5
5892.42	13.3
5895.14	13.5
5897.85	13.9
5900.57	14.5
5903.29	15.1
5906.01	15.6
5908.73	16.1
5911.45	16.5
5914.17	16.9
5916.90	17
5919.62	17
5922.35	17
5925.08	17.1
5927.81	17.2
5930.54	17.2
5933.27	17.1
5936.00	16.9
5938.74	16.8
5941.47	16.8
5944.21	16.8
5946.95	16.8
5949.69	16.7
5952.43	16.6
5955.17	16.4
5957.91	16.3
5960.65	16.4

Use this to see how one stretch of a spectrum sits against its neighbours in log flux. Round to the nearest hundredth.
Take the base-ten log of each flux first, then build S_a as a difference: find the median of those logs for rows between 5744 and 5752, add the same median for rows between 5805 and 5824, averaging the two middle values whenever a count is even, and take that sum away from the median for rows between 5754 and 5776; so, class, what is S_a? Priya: -1.25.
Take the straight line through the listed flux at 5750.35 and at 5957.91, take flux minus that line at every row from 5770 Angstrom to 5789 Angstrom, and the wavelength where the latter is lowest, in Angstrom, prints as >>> 5784.88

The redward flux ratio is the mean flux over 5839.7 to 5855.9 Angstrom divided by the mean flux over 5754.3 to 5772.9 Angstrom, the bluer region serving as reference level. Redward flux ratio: 0.99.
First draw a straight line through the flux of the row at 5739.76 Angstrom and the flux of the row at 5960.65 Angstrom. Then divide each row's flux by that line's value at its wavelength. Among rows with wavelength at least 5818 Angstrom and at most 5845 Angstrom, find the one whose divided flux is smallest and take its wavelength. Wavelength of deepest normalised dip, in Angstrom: 5843.78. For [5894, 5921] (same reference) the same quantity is 5895.14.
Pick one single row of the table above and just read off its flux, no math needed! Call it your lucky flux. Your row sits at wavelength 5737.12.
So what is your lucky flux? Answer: 17.6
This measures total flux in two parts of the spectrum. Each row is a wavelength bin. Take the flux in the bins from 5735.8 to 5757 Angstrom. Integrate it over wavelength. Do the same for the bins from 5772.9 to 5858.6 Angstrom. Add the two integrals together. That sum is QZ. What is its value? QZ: 1864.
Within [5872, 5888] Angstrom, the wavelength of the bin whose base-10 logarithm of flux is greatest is 5873.46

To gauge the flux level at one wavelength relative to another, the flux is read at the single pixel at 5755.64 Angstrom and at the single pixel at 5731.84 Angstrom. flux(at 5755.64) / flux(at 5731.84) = 0.994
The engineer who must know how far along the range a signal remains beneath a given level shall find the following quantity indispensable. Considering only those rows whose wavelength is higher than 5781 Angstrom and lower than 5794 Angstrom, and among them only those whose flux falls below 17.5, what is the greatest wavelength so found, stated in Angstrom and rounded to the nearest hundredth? 5792.87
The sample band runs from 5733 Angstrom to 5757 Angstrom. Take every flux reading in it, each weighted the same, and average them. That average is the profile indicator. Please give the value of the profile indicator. 17.5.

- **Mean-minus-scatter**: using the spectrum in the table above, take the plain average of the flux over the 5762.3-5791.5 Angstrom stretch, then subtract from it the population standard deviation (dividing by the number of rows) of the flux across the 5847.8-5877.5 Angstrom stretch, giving 16.8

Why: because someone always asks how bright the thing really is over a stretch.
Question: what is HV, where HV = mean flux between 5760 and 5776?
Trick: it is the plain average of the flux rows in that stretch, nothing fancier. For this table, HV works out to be 17.4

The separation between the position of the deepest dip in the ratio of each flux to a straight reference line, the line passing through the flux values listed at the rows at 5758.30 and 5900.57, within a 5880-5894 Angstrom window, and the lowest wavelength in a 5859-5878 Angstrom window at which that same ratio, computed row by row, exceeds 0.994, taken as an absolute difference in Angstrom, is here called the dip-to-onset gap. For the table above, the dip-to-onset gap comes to 32.5 Angstrom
